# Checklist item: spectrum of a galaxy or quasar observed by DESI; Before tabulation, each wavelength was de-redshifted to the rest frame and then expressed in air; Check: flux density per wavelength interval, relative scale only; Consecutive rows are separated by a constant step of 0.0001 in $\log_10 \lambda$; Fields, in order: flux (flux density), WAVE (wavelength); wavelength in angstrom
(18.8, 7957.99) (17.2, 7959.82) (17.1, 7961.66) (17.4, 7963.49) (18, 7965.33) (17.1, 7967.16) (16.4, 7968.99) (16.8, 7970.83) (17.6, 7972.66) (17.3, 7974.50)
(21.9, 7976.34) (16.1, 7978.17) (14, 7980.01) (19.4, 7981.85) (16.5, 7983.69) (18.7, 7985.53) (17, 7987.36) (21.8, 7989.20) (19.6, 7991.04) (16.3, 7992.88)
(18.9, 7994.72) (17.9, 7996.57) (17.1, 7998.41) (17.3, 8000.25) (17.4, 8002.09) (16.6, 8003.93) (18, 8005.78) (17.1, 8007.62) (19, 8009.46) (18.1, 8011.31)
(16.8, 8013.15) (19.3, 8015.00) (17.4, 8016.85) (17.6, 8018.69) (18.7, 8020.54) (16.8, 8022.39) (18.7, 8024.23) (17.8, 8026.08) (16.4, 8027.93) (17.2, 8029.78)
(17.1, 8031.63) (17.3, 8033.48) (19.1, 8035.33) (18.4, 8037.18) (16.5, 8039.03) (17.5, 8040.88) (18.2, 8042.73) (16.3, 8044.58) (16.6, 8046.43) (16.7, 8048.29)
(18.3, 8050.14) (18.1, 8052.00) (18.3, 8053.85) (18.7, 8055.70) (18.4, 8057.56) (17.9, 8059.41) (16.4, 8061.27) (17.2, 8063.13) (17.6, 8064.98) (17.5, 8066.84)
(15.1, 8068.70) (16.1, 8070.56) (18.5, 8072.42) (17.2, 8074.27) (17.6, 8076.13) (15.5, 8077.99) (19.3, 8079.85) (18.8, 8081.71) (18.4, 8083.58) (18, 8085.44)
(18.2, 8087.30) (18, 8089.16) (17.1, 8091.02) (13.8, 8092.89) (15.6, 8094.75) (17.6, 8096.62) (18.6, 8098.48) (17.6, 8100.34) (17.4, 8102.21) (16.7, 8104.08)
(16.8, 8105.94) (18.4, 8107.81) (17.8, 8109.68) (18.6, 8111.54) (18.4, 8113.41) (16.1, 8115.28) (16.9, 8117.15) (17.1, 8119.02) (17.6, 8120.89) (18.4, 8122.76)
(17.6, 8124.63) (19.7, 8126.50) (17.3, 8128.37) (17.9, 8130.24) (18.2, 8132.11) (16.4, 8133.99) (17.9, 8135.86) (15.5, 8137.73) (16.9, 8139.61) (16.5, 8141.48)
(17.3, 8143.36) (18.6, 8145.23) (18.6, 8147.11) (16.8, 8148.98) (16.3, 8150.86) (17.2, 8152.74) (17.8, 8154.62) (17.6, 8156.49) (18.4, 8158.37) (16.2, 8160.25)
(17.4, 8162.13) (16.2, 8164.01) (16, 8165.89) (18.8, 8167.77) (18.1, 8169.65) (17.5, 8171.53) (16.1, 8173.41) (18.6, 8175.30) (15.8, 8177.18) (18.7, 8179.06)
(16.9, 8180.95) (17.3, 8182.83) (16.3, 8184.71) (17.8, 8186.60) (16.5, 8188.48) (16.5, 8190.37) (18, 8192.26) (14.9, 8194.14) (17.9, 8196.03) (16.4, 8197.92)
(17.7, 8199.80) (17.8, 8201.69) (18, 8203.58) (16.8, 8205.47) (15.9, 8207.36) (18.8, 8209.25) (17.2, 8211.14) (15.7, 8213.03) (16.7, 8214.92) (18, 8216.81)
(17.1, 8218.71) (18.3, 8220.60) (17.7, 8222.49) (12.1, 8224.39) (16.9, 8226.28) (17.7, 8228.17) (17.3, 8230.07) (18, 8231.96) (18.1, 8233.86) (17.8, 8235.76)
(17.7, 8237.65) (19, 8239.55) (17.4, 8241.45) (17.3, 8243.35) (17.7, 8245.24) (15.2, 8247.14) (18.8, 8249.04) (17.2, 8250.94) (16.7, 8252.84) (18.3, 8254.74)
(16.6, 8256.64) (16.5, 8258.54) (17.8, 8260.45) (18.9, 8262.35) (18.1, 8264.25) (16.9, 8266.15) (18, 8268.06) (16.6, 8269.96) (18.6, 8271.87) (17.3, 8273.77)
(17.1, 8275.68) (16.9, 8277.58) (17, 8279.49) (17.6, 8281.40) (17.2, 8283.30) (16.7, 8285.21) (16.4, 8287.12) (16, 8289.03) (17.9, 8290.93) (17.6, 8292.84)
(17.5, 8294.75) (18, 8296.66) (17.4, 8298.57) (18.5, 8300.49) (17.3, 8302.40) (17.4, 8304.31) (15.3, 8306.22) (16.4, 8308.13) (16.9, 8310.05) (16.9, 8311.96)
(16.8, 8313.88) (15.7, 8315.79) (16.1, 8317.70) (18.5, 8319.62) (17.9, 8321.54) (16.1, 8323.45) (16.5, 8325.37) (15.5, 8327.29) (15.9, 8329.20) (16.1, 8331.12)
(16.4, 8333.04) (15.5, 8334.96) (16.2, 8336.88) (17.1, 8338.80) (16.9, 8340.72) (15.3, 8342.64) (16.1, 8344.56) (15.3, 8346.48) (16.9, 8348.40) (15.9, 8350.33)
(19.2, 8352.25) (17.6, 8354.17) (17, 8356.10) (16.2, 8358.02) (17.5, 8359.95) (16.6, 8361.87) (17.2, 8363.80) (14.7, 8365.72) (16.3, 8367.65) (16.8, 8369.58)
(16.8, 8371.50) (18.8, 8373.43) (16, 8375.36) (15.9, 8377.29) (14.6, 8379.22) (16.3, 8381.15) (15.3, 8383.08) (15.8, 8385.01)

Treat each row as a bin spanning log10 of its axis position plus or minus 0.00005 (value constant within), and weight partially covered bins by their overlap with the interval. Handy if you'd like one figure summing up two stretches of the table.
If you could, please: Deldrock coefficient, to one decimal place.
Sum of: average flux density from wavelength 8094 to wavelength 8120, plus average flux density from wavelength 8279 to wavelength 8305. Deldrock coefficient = 34.7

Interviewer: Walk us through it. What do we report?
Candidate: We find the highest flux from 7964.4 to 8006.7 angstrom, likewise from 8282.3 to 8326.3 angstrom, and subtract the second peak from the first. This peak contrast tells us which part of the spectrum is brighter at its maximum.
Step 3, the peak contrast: 3.4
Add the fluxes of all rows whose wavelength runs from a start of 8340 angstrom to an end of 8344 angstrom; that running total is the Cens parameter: 32.2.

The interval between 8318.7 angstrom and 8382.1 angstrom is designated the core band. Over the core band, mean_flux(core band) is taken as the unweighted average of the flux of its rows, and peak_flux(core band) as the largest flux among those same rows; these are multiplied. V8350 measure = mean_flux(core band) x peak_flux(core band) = 317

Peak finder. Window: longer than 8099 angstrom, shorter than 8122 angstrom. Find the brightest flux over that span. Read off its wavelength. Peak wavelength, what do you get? 8111.54 angstrom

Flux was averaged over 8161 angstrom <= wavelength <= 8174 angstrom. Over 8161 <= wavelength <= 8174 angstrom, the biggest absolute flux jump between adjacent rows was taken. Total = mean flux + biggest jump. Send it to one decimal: 20.0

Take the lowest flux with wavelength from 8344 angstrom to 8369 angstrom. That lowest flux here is 14.7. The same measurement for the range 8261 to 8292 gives 16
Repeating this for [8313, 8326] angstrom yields 15.7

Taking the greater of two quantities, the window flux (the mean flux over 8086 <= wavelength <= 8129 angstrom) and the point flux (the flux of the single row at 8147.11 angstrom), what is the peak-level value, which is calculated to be 18.6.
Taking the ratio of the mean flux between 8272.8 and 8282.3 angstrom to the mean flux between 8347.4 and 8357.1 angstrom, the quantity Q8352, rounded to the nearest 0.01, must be 0.99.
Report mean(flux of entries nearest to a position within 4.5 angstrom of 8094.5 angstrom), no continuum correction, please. 16.5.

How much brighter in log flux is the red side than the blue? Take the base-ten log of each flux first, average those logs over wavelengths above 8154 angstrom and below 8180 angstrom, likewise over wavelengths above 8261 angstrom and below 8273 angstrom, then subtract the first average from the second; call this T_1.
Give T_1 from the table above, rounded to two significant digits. 0.012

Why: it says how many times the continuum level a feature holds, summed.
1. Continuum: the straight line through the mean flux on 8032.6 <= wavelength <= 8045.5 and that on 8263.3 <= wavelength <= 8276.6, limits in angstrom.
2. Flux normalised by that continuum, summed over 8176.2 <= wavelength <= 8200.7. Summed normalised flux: 12.6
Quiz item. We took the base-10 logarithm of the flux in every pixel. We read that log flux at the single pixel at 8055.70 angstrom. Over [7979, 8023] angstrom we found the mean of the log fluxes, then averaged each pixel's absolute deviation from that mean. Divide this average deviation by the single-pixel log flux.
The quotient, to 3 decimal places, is 0.022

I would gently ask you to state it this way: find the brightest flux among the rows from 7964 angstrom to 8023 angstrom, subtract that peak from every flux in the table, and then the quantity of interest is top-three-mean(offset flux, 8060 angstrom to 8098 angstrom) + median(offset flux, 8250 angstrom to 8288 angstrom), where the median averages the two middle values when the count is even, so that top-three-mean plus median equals -7.78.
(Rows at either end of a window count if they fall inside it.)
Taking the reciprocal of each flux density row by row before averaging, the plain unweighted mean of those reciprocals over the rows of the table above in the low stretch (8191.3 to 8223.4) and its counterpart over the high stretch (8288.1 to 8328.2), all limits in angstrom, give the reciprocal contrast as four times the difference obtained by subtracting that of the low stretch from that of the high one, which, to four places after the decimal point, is 0.0035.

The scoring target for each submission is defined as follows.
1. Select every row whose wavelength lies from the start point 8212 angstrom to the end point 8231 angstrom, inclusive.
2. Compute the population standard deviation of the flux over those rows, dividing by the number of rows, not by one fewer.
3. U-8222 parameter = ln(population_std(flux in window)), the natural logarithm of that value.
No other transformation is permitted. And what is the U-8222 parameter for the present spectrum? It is 0.5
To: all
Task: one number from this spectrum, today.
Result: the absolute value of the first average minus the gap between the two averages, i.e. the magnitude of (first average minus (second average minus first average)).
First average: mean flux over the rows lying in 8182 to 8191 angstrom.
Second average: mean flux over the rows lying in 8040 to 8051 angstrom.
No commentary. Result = 16.5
